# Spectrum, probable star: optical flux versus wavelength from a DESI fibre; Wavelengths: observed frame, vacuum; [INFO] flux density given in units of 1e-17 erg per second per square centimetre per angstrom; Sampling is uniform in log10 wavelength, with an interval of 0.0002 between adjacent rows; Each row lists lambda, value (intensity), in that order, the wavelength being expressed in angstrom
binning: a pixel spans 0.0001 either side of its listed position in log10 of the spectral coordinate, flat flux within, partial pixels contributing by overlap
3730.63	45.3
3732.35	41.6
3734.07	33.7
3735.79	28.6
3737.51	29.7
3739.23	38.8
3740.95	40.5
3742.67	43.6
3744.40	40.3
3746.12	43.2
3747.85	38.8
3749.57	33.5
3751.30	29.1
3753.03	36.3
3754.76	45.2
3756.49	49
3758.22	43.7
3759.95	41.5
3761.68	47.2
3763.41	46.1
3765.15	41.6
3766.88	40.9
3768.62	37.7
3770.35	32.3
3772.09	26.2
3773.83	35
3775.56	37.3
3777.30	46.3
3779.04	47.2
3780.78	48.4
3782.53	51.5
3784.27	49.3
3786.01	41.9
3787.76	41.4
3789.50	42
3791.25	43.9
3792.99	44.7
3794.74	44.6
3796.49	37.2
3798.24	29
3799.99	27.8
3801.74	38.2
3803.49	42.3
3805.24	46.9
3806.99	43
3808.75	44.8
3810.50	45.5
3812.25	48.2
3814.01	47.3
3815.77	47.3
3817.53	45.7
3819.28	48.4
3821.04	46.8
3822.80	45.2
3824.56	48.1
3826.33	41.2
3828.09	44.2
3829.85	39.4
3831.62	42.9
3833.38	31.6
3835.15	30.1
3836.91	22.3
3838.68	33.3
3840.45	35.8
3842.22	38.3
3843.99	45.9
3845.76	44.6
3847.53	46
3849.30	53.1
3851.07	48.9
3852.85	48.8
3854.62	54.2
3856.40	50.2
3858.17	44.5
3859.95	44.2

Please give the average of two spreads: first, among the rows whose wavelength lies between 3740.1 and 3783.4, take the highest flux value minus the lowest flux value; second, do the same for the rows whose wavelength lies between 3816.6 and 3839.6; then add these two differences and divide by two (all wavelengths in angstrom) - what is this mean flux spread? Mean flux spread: 26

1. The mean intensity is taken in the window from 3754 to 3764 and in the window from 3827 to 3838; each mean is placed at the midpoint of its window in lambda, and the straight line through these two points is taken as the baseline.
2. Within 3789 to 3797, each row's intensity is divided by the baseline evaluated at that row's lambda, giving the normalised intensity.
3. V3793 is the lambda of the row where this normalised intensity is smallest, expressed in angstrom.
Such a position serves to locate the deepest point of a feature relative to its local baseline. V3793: 3796.49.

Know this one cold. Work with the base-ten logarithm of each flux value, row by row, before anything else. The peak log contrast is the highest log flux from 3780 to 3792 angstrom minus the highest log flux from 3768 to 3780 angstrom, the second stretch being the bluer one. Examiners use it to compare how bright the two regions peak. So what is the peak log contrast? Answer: 0.038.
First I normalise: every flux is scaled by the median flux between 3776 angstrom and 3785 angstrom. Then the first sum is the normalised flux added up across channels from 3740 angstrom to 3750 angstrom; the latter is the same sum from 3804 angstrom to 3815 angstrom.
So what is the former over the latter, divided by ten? 0.087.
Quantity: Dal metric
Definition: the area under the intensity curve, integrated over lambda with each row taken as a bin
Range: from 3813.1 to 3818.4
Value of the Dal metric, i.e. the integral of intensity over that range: 247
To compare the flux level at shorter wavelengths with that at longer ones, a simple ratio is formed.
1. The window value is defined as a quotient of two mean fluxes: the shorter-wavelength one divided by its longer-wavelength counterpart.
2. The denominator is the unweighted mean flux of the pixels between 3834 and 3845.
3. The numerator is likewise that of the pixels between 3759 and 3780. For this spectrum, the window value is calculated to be 1.17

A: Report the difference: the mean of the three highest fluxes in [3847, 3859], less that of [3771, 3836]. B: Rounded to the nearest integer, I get 3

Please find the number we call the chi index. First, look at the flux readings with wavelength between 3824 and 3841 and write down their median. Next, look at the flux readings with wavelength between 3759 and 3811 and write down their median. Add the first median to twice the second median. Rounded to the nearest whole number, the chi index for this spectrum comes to 122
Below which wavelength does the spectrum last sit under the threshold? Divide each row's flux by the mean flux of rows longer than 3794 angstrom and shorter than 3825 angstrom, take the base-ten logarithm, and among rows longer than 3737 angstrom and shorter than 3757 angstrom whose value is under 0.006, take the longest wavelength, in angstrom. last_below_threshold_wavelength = 3753.03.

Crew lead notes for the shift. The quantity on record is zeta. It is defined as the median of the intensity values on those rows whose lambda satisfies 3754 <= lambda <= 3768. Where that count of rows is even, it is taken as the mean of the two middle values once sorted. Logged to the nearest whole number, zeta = 44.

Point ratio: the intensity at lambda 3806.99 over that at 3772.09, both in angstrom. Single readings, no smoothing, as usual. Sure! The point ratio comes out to 1.64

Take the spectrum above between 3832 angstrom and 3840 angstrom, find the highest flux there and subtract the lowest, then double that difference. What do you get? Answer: 22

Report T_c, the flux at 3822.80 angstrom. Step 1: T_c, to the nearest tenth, 45.2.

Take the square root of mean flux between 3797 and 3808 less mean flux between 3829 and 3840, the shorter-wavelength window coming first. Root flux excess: 2.1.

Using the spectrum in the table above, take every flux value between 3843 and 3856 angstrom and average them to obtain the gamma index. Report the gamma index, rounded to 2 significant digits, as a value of 49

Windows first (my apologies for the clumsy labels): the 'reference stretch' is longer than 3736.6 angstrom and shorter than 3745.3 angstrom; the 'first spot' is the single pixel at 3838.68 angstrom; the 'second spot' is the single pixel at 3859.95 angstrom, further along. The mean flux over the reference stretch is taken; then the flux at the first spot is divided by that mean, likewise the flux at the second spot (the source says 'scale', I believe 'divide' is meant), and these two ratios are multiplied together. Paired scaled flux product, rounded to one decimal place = 1.0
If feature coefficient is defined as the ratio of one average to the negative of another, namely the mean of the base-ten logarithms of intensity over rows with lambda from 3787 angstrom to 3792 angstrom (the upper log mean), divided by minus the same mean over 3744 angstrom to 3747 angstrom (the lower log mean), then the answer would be -1.00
